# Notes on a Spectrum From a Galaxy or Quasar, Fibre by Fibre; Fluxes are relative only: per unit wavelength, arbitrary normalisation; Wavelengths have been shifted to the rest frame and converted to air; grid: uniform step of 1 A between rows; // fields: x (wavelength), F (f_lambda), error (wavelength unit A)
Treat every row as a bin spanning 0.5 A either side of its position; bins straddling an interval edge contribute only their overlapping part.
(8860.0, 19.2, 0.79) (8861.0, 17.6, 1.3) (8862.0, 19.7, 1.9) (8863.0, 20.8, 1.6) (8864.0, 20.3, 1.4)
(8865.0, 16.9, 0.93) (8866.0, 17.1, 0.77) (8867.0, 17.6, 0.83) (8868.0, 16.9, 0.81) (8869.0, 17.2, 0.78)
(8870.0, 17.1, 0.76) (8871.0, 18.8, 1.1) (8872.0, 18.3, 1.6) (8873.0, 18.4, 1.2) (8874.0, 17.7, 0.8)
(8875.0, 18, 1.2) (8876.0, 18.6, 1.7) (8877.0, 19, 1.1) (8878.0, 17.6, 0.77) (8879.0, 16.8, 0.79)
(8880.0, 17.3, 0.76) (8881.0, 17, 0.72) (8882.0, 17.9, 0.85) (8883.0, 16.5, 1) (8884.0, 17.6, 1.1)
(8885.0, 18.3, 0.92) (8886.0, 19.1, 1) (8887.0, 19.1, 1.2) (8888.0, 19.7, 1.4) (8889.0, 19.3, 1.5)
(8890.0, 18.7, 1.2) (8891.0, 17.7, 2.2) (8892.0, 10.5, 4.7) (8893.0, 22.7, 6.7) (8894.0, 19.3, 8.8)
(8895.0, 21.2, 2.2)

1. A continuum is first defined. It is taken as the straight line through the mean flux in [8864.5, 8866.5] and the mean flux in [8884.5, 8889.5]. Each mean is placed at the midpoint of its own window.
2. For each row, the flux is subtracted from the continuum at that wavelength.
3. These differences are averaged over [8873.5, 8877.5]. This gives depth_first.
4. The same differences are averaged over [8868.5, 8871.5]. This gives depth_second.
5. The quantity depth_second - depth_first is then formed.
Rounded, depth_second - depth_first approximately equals 0.1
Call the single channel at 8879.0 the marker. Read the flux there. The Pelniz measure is 16.8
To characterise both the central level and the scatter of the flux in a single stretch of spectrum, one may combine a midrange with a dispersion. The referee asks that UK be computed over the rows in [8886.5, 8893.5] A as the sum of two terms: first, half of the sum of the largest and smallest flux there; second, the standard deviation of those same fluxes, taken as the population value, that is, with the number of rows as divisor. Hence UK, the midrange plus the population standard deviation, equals 20.1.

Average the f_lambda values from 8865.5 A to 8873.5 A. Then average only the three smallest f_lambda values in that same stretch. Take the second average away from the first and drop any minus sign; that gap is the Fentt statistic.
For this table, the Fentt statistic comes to 0.64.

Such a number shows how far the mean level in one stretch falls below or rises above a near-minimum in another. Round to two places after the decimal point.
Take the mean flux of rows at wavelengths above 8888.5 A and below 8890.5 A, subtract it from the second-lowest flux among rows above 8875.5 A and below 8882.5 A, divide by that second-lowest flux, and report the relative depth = -0.12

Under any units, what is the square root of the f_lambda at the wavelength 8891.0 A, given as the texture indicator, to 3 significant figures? 4.21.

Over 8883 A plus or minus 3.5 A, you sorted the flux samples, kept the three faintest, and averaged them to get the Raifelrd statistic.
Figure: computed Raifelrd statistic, 16.9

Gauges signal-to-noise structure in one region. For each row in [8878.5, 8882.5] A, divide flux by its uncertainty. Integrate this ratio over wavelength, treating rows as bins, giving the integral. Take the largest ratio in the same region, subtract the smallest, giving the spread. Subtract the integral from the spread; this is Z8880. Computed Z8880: -86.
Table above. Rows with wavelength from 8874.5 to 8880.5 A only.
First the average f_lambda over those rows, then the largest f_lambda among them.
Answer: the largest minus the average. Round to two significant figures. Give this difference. 1.1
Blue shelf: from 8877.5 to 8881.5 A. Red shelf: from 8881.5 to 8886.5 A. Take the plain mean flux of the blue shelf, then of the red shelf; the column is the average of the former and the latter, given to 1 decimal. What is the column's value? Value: 17.5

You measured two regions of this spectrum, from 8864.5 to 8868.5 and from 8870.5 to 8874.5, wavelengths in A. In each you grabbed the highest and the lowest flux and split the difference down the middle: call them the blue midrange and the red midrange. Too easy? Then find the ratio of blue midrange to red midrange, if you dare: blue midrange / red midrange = 0.95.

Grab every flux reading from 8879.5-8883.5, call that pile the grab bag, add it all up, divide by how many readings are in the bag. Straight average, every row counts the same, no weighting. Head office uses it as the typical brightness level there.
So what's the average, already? 17.2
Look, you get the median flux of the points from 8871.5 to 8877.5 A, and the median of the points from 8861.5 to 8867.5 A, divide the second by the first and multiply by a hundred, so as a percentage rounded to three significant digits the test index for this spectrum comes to 102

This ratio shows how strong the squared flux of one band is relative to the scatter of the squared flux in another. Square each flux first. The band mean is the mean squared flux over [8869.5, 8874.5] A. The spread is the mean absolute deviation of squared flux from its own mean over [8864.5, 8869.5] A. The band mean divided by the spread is 46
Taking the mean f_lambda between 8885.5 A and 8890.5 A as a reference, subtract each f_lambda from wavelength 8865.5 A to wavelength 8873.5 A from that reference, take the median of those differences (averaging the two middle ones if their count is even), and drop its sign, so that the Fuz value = 1.78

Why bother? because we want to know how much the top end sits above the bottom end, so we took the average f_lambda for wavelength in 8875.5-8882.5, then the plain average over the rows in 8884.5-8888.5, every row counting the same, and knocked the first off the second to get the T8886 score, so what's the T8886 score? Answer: 1.3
